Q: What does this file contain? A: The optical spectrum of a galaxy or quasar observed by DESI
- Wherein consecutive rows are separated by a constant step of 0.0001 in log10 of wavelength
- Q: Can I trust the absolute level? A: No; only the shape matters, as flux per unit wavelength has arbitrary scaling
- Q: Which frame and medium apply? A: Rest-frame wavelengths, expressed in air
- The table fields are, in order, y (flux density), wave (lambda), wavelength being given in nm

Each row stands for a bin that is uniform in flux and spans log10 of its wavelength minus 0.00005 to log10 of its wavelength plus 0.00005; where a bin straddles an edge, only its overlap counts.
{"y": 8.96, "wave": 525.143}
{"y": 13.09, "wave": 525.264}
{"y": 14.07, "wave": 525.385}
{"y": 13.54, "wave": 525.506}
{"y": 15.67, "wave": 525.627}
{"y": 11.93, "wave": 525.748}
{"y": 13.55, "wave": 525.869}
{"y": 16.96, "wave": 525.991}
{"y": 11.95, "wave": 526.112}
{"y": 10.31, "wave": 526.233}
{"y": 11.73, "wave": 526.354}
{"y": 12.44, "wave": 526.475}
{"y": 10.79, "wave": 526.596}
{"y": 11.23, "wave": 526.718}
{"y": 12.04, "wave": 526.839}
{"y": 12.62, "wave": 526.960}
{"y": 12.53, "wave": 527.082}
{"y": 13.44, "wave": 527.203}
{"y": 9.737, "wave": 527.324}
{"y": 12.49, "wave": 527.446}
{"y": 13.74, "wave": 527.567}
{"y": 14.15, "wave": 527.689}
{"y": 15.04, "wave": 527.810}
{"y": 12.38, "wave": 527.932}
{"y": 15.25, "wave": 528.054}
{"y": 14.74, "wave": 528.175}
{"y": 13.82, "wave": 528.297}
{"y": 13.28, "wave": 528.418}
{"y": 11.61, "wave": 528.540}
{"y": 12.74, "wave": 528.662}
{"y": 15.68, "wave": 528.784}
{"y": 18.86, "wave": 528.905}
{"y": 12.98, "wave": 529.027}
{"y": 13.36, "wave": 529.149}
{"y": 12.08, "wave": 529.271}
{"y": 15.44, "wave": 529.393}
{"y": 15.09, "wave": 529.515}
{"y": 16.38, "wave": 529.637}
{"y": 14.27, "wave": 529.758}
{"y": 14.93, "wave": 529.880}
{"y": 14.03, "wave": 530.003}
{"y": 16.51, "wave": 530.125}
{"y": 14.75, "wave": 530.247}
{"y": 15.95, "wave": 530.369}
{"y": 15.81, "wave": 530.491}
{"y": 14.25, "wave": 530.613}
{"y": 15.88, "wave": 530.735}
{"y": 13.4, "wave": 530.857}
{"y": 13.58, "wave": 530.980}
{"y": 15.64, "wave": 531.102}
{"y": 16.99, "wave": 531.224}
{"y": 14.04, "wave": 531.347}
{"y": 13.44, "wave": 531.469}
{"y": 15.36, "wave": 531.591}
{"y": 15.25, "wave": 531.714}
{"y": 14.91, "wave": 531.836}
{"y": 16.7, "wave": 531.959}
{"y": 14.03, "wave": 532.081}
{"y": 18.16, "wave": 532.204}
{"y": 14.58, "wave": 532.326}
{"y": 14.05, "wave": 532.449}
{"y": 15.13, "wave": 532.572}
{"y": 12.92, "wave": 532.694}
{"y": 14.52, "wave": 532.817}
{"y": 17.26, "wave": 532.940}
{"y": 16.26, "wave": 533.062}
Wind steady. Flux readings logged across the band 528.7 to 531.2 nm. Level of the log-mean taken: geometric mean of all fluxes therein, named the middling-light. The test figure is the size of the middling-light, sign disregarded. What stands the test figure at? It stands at 14.9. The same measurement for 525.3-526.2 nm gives 13.9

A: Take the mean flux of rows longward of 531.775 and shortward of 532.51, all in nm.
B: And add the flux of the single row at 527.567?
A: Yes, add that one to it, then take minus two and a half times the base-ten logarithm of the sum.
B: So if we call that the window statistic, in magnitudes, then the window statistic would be -3.66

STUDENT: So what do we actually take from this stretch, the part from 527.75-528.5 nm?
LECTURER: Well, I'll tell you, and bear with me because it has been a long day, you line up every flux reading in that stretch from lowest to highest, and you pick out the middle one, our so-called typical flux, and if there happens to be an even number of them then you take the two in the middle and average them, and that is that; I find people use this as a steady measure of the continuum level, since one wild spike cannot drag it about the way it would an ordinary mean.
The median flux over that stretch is 14.3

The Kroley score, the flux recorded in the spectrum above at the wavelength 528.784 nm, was 15.68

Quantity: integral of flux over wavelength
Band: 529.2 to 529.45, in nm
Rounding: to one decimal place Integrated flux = 3.4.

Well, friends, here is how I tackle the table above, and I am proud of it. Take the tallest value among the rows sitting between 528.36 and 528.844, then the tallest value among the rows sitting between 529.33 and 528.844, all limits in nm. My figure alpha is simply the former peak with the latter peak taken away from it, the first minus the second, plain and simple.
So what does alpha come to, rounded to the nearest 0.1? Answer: -3.2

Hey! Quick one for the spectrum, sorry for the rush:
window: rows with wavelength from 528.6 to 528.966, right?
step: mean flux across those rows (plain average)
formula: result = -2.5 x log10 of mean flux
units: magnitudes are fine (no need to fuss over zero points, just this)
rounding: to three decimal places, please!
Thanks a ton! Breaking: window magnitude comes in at -2.994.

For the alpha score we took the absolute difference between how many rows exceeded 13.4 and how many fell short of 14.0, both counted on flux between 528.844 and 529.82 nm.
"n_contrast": 2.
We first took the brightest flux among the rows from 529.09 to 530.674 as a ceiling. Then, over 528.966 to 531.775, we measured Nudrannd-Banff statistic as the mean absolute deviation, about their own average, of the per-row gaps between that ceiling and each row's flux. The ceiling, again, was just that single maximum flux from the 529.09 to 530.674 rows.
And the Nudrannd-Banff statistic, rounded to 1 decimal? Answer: 1.1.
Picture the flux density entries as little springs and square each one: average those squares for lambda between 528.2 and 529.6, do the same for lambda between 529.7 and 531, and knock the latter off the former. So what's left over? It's -19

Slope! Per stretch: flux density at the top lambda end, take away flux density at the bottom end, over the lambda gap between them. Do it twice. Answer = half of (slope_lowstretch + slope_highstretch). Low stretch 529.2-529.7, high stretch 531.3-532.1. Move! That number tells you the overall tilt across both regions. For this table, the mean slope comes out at 6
